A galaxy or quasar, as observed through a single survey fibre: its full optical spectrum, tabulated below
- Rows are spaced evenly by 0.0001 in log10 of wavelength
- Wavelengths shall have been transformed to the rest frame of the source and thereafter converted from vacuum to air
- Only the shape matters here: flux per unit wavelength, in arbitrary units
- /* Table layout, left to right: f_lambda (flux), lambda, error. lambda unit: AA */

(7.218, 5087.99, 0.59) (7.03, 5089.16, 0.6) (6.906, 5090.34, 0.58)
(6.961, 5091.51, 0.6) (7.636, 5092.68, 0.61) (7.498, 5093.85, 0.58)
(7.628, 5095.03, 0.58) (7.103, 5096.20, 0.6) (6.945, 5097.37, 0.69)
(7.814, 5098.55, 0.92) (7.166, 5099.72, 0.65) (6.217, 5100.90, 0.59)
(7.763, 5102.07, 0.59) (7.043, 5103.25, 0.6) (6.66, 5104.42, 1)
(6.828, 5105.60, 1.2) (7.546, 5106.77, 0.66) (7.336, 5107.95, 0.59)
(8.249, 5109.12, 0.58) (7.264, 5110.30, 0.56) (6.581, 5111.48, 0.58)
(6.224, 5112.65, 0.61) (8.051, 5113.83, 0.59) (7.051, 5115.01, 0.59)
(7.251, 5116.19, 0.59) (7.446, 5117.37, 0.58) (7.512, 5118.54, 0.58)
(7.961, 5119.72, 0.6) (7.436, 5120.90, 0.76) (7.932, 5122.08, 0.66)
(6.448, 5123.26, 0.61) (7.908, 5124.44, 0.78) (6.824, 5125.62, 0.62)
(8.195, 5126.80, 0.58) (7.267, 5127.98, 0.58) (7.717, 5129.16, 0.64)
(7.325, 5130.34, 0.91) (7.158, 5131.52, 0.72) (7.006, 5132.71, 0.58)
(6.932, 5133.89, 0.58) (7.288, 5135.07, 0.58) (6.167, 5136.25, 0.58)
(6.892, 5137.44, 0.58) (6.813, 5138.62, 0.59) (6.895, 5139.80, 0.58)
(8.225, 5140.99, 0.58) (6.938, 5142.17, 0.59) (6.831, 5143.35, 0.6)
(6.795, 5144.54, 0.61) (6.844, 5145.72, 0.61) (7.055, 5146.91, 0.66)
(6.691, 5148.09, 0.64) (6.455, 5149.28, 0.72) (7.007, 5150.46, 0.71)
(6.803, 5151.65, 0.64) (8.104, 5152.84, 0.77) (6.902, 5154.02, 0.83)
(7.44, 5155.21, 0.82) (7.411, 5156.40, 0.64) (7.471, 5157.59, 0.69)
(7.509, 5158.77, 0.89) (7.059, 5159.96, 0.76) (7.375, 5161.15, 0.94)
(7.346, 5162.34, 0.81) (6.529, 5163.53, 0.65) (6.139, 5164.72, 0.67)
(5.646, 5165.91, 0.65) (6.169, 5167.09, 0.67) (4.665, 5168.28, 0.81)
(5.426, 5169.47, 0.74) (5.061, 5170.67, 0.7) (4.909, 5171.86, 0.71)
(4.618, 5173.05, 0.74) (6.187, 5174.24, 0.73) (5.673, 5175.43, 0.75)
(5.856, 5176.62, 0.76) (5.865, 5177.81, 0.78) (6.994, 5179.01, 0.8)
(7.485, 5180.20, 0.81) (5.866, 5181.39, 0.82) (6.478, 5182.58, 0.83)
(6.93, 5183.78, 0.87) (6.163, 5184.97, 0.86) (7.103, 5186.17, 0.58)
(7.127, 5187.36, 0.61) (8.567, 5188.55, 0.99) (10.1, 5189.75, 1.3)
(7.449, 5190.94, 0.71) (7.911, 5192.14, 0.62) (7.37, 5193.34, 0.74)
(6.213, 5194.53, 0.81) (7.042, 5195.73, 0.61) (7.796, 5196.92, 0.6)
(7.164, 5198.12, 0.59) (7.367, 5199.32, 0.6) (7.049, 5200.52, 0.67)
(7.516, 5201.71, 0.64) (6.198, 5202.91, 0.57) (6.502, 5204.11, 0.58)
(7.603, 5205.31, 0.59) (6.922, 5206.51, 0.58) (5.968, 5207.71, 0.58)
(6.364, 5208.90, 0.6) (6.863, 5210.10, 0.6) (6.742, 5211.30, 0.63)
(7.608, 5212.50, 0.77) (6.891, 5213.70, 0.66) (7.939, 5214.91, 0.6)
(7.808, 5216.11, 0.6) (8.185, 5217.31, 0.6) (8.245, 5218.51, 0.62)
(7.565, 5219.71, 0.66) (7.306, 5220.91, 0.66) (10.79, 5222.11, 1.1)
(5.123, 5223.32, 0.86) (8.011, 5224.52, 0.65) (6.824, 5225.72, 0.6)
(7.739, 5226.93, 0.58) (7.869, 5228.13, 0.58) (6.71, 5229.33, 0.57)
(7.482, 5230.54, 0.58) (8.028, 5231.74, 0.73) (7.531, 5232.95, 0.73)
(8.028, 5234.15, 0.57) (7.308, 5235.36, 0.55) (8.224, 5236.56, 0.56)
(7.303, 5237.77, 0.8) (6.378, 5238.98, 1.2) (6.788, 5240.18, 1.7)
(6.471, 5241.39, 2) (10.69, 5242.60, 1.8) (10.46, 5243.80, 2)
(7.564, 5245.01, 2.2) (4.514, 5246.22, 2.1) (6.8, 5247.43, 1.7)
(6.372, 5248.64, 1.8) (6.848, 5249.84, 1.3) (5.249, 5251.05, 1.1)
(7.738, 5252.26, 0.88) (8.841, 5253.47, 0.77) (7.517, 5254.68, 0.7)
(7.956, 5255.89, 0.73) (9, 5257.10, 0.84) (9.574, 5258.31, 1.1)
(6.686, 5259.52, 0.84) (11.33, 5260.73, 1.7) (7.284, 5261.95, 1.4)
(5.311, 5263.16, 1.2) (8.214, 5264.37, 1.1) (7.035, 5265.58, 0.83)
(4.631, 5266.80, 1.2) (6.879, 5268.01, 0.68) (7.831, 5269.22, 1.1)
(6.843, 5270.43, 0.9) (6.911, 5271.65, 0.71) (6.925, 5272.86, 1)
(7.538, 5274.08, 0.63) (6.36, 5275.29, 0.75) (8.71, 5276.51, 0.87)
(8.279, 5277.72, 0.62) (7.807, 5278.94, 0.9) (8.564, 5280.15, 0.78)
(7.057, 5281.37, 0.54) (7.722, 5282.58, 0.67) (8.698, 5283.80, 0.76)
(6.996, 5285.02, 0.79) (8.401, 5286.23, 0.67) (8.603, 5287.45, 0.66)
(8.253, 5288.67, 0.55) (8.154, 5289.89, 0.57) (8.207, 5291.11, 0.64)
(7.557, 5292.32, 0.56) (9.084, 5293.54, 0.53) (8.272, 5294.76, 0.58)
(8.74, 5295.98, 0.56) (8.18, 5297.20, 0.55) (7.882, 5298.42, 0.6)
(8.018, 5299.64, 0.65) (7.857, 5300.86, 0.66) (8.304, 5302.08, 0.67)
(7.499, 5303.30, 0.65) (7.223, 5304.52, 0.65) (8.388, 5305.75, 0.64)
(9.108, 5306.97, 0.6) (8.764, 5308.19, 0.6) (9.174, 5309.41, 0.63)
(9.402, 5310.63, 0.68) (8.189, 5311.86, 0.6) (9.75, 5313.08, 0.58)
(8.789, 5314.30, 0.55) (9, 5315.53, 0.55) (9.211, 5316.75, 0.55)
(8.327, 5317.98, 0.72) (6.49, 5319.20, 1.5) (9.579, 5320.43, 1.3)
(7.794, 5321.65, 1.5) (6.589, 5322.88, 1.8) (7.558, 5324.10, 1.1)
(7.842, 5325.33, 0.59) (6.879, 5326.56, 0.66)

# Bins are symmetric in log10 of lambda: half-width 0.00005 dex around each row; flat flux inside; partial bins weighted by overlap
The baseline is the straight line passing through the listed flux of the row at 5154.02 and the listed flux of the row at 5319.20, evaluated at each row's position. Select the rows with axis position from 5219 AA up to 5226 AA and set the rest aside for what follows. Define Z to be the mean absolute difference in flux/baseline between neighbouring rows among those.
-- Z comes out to 0.401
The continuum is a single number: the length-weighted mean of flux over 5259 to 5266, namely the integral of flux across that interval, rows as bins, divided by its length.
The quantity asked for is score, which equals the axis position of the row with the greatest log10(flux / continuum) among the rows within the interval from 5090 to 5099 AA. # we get 5098.55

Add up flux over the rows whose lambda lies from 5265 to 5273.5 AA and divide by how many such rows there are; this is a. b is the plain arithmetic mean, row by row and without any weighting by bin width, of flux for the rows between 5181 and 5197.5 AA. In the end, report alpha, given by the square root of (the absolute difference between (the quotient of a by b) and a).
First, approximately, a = 6.7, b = 7.29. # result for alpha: 2.41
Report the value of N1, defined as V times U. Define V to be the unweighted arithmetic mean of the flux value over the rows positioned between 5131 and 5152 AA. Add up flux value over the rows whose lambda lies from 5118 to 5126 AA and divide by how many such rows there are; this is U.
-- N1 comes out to 52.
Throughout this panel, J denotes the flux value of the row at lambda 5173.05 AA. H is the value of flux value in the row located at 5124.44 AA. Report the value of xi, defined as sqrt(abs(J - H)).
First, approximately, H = 7.908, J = 4.618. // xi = 1.81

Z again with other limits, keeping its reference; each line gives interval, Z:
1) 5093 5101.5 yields 0.077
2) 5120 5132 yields 0.125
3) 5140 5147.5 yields 0.049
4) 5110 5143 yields 0.097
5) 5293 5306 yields 0.078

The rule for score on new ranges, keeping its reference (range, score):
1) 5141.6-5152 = 5146.91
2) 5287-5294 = 5293.54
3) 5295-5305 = 5295.98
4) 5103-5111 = 5109.12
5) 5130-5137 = 5130.34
